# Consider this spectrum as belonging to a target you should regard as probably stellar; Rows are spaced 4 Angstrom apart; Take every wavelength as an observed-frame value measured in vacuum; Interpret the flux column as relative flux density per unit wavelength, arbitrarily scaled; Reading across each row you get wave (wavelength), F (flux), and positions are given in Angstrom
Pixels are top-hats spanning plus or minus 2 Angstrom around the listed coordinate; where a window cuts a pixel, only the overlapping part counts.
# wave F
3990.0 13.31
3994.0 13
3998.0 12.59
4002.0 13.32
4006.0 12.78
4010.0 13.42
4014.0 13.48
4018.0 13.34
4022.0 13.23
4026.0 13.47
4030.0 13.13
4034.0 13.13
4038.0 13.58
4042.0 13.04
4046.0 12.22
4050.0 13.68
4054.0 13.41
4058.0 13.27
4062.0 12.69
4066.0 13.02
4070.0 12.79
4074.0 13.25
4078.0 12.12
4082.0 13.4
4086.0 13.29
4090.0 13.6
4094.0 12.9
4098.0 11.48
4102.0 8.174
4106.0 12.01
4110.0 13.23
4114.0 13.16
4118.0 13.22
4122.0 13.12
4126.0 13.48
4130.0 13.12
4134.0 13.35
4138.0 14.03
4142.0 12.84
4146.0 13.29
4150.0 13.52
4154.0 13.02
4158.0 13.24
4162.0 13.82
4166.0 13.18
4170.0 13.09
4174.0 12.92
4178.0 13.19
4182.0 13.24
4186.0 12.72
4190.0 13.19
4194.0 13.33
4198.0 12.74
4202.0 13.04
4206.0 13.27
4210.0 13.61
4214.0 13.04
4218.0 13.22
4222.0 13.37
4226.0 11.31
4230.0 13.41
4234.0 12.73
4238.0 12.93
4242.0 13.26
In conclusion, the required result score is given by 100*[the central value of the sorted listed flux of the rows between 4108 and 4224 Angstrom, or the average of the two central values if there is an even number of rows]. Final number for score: 1322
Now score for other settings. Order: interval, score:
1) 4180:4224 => 1322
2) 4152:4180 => 1318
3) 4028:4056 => 1313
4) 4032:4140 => 1316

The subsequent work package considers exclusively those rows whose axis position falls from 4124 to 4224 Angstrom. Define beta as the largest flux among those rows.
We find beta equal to 14.03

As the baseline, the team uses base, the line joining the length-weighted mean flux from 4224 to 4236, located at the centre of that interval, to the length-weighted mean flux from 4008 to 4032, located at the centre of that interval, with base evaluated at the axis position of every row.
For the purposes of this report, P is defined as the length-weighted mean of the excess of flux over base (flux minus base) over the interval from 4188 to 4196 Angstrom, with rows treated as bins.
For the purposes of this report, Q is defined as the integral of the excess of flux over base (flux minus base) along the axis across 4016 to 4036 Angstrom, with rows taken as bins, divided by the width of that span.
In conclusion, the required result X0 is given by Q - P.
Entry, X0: -0.7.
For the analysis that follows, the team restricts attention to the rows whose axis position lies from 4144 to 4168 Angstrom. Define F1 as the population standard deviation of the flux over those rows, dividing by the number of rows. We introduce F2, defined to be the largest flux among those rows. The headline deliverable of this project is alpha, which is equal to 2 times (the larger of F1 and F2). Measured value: 27.6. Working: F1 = 0.26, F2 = 13.82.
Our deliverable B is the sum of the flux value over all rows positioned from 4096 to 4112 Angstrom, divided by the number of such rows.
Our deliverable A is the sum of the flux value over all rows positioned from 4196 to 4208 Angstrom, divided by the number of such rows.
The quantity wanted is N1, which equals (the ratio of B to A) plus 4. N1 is 4.86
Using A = 13.0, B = 11.2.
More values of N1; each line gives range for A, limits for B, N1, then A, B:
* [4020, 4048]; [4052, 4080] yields 4.99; 13.1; 12.9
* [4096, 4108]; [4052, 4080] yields 5.23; 10.6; 12.9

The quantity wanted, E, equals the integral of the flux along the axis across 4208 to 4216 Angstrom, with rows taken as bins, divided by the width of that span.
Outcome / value 13.3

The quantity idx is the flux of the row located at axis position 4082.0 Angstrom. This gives 13.4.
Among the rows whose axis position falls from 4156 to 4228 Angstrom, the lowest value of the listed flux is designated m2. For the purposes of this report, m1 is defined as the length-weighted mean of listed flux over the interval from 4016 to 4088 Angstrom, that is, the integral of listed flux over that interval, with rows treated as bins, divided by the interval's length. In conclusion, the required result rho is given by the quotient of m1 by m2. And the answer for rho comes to 1.16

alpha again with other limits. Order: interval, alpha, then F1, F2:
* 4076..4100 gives 27.2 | 0.76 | 13.6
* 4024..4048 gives 27.2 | 0.44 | 13.58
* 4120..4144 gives 28.1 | 0.37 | 14.03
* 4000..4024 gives 27.0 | 0.23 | 13.48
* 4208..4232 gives 27.2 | 0.77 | 13.61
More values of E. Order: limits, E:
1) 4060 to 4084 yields 12.9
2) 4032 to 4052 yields 13.1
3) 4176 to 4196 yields 13.1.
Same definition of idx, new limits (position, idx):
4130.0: 13.12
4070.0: 12.79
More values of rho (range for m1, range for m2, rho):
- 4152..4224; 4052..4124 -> 1.61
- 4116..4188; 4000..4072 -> 1.08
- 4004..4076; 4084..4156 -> 1.61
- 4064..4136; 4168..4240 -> 1.12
